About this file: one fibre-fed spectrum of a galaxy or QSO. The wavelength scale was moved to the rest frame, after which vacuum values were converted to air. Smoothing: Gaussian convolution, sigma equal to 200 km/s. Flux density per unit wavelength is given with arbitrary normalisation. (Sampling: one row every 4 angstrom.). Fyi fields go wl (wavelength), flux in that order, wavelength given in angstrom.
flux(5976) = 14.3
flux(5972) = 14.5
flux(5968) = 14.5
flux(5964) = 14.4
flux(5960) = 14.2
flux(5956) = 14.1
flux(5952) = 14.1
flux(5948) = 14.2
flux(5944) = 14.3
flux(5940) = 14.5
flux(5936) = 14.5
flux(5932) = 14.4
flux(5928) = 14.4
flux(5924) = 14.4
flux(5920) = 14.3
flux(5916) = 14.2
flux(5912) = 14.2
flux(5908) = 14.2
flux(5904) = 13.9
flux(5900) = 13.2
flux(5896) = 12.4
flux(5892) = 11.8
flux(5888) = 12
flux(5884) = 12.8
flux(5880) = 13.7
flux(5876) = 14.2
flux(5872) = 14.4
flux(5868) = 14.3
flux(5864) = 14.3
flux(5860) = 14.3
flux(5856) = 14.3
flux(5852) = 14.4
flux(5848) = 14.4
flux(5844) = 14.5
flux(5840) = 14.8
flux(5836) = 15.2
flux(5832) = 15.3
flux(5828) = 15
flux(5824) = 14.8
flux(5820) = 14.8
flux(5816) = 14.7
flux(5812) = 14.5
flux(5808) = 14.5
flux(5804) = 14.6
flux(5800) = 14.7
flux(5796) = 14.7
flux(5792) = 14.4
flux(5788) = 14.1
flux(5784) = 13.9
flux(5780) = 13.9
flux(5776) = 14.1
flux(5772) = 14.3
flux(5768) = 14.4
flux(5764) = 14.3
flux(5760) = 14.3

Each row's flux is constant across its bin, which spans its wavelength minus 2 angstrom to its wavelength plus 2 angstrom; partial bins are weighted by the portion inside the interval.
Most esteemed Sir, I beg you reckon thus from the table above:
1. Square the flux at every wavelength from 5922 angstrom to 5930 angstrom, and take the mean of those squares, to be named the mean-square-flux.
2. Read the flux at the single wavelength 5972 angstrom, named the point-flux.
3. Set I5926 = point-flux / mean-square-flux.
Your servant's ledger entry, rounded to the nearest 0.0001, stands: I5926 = 0.0699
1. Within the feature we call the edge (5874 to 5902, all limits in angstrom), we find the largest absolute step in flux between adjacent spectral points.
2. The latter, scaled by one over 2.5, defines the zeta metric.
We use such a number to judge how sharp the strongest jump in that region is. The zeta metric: 0.360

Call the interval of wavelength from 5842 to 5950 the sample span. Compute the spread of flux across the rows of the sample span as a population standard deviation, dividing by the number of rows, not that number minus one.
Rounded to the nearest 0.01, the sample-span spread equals 0.77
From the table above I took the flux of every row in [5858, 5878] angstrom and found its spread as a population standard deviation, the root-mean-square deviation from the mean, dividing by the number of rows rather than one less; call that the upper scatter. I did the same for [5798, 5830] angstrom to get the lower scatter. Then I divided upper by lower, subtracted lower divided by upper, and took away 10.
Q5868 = -12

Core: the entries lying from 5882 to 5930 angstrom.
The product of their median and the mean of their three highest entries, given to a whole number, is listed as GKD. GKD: 202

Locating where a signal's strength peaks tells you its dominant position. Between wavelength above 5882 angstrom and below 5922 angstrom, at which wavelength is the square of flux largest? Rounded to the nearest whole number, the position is 5920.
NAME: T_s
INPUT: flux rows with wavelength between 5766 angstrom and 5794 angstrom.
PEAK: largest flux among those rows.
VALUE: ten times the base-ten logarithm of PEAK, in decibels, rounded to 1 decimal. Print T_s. 11.6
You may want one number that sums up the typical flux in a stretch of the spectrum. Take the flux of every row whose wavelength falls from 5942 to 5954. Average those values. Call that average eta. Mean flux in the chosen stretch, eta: 14.2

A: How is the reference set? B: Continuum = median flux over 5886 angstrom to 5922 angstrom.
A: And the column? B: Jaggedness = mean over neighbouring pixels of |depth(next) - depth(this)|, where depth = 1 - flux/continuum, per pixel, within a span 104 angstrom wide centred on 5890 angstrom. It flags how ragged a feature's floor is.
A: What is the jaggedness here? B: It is 0.017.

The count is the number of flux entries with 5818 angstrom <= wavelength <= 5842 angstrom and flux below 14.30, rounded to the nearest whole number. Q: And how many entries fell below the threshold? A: 0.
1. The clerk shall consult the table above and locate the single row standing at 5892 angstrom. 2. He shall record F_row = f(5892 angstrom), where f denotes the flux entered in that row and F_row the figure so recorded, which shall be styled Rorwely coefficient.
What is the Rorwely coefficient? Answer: 11.8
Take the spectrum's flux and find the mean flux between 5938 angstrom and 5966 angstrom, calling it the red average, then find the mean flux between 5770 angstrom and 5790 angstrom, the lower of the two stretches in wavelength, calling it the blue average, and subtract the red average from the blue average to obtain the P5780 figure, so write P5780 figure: -0.20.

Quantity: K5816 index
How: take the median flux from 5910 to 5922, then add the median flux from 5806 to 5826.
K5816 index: 28.9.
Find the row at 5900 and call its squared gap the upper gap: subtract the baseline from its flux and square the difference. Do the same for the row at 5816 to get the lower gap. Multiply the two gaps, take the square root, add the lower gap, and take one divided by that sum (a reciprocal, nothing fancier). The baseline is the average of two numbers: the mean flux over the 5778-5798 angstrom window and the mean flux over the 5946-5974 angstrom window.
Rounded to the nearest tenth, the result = 1.5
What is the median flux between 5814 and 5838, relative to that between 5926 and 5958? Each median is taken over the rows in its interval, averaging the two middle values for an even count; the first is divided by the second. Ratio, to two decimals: 1.04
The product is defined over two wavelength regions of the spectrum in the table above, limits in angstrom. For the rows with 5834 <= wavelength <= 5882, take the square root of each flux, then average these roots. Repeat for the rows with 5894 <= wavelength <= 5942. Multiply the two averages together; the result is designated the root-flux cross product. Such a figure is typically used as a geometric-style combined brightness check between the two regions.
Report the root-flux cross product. 14.2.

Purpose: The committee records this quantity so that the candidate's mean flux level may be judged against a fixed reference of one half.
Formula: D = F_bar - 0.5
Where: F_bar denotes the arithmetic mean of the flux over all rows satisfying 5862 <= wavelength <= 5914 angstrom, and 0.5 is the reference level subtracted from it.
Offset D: 13.0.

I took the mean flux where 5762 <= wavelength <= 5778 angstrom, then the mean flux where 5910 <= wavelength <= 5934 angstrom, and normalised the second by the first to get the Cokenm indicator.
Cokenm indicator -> 1.00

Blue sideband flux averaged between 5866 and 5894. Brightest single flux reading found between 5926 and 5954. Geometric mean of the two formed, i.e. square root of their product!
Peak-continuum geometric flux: 13.9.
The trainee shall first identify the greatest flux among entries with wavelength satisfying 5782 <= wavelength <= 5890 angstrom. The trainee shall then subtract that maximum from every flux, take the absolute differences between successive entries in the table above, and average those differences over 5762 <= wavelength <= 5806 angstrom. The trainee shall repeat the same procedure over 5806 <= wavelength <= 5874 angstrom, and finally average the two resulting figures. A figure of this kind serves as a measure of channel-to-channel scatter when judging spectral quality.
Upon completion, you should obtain 0.13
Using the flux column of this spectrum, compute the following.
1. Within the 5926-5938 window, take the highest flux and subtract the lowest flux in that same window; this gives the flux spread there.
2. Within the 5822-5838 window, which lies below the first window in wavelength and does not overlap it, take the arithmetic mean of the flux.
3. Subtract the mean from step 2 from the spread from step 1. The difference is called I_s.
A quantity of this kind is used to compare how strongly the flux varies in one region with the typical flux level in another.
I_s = -15.0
